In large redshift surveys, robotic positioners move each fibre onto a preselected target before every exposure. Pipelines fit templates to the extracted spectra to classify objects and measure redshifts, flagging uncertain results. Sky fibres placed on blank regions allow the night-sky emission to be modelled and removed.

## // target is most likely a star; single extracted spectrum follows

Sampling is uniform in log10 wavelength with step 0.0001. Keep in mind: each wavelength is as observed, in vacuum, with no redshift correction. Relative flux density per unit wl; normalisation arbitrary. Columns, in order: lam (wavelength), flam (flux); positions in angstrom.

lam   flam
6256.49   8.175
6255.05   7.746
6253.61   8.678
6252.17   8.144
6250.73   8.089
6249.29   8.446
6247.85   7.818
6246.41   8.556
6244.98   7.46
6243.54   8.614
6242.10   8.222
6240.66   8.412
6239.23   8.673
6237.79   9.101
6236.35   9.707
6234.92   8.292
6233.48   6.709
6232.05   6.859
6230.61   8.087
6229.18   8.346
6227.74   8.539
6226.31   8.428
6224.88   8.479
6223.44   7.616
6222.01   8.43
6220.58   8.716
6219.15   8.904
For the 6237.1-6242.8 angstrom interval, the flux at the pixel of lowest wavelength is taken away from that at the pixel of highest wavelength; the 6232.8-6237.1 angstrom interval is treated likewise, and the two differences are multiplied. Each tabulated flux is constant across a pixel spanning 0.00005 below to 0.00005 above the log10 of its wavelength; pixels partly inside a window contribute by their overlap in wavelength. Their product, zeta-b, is -2.6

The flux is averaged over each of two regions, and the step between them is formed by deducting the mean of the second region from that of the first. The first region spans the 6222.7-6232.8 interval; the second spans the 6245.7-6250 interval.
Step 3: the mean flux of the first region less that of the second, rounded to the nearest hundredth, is -0.22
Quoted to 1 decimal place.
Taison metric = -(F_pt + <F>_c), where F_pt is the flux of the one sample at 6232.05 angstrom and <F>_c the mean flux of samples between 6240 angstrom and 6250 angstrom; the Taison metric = -15.1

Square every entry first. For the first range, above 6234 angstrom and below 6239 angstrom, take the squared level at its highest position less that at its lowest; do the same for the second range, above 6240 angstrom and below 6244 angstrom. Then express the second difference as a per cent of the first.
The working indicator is 24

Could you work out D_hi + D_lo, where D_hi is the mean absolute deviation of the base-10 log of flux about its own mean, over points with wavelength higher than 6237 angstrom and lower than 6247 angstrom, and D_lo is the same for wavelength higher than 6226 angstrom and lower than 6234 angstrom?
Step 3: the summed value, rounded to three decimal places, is 0.058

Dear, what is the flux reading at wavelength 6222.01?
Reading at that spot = 8.43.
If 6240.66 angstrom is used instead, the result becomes 8.412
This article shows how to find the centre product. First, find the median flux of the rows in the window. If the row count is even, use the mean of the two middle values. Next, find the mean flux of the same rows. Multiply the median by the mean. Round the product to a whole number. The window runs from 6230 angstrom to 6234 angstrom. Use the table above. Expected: 50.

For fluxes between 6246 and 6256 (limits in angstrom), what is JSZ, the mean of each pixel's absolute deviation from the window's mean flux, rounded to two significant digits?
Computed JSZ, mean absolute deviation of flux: 0.30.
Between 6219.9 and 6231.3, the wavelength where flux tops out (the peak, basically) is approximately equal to 6220.58 angstrom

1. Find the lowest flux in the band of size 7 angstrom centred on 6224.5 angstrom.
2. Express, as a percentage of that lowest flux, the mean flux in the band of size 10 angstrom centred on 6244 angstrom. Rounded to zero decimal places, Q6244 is 108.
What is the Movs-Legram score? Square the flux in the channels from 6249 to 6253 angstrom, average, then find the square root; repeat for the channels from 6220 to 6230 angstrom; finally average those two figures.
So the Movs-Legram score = 8.30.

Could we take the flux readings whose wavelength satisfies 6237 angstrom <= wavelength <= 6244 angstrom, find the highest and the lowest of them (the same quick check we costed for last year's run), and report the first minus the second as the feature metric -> 0.88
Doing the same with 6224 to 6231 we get 0.45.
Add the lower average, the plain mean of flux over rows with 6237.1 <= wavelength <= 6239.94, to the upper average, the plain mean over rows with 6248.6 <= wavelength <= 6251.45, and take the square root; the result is 4.14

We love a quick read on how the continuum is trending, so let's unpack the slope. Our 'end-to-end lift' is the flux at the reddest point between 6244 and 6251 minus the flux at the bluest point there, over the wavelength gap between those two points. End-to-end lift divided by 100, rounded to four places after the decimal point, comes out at 0.0011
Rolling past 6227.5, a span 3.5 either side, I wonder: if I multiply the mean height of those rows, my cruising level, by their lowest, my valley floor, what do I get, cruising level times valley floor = 68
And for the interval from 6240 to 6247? 62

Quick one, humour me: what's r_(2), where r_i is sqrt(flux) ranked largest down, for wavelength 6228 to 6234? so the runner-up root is 2.84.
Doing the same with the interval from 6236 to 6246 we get 3.02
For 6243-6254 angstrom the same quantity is 2.93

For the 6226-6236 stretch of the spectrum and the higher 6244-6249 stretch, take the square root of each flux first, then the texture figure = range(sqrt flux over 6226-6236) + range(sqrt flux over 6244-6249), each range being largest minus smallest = 0.53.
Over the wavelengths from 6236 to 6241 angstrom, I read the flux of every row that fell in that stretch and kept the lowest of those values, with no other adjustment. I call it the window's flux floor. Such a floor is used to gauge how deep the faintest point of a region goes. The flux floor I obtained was 8.412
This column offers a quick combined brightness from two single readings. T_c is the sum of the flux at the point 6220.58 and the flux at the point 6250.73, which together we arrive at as 16.8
